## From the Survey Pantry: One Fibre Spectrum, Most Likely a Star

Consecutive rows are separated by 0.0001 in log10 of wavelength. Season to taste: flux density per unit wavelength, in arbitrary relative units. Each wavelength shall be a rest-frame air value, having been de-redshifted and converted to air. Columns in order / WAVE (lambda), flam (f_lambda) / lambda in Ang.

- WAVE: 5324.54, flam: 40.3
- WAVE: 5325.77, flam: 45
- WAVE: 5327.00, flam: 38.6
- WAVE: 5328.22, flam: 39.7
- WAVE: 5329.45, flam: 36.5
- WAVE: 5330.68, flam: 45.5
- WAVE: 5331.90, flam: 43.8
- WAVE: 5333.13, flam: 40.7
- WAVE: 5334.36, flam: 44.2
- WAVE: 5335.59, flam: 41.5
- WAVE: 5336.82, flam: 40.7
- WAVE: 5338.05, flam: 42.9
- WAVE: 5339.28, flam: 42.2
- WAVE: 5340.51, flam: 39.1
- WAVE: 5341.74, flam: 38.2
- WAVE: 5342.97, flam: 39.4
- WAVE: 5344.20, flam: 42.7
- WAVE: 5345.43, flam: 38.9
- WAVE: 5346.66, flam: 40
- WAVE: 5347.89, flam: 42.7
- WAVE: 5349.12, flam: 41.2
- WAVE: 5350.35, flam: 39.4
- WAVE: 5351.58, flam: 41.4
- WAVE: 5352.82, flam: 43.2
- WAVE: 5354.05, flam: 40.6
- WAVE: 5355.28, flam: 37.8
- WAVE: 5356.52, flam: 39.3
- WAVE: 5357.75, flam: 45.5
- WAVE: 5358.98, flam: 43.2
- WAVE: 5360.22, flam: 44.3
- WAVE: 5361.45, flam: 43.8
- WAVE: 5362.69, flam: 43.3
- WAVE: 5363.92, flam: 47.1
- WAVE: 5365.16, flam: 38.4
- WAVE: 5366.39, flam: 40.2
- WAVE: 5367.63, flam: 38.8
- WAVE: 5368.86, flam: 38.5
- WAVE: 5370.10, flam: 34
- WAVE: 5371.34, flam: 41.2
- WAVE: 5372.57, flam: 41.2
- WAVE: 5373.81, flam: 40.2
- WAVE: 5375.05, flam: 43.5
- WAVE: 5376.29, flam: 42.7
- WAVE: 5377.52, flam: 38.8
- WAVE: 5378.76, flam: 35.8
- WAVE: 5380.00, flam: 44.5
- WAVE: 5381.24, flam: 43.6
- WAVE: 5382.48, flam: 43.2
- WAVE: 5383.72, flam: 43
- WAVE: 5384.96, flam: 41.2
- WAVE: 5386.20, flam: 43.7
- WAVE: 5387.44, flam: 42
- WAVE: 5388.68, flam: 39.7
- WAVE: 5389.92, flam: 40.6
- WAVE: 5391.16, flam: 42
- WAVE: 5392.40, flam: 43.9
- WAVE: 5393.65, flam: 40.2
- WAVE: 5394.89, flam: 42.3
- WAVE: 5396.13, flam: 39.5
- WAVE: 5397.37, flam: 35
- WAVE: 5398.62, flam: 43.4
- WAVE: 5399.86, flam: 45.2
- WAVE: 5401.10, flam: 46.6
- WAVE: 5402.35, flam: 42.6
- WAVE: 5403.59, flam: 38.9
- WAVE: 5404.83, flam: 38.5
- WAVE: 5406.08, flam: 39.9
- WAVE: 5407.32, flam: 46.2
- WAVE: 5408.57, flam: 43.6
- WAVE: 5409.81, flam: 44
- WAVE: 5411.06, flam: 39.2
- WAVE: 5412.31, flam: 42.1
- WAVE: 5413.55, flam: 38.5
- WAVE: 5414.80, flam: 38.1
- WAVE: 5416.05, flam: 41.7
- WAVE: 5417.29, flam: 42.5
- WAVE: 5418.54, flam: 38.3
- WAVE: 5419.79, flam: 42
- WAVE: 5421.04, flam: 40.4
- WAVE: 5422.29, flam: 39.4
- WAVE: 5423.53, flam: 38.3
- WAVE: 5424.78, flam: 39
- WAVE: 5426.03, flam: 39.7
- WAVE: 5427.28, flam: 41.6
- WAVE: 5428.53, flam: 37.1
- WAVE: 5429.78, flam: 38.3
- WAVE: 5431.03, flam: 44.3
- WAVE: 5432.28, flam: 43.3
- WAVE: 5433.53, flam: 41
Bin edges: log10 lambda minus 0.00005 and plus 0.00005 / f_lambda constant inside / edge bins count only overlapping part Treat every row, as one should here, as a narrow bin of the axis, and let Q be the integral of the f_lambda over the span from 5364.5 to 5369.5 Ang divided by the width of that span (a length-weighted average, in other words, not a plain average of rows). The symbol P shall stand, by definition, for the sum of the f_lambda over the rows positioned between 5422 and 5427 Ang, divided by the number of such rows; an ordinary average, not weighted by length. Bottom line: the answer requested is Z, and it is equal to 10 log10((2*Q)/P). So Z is 3.00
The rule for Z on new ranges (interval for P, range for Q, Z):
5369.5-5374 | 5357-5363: 3.51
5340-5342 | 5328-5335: 3.35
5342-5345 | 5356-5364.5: 3.30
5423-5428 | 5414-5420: 3.08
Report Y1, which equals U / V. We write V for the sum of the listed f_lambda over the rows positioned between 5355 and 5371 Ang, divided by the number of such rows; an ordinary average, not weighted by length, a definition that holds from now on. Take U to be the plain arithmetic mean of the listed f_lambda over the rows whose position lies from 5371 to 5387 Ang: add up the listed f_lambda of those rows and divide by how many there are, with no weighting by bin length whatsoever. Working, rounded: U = 41.7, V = 41.1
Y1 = 1.02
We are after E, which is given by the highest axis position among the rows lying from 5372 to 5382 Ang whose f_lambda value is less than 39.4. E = 5378.76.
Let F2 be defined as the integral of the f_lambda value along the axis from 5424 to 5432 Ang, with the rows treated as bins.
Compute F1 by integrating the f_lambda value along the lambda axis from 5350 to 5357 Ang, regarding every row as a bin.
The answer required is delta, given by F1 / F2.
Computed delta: 0.88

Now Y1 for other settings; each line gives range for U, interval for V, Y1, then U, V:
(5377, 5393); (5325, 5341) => 1.00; 41.7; 41.6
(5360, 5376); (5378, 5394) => 0.98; 41.1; 41.8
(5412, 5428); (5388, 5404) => 0.97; 40.1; 41.5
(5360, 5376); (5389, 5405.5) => 0.99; 41.1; 41.4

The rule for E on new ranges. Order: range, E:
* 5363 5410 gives 5404.83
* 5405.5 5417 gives 5414.80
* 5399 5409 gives 5404.83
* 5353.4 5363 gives 5356.52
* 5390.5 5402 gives 5397.37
